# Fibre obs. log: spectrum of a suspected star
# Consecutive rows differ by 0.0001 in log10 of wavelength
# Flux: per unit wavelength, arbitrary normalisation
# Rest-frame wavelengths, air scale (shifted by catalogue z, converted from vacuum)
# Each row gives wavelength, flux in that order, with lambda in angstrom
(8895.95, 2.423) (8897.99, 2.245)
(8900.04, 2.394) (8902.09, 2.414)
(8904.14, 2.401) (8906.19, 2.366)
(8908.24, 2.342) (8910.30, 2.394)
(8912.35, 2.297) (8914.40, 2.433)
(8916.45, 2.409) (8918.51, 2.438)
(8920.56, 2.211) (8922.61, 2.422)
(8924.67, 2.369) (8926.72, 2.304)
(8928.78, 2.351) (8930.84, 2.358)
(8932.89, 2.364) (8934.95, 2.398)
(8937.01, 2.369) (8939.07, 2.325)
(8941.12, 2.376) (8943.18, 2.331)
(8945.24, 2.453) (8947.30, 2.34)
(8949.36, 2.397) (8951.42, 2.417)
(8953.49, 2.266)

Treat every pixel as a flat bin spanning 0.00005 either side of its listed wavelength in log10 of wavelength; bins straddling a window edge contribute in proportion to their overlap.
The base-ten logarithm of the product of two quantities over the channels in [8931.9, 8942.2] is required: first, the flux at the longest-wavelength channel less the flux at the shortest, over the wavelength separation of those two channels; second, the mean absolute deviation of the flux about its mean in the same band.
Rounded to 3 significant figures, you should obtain -4.59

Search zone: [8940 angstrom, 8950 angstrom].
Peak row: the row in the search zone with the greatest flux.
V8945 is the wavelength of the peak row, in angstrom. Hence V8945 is 8945.24 angstrom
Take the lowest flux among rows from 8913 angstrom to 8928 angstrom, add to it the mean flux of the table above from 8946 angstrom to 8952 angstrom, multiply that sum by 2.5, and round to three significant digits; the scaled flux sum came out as 11.5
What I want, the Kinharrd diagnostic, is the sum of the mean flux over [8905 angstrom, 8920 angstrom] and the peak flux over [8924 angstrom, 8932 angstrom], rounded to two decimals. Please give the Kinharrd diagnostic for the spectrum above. 4.75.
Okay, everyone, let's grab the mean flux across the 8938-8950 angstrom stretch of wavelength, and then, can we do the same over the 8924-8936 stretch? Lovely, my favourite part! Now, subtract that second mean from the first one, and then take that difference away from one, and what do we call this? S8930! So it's 0.99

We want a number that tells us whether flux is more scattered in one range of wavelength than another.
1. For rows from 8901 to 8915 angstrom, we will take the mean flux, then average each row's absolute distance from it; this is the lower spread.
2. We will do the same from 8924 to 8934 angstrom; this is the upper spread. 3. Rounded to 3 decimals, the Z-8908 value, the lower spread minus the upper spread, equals 0.019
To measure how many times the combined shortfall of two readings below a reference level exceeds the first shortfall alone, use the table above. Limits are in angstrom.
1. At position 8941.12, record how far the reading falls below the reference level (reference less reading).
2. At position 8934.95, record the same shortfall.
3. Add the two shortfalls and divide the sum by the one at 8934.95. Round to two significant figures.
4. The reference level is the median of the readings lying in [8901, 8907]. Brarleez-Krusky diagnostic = 9.3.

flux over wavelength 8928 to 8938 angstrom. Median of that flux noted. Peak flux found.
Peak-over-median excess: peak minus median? 0.03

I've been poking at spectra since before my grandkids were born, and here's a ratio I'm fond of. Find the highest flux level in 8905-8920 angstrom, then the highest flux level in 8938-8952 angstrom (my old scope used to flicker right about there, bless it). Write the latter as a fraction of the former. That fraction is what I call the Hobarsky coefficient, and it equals 1.01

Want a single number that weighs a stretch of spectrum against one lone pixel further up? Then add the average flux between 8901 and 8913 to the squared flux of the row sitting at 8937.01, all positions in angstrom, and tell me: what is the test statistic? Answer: 8.0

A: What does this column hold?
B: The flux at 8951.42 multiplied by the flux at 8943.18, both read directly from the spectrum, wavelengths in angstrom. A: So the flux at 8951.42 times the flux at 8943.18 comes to 5.63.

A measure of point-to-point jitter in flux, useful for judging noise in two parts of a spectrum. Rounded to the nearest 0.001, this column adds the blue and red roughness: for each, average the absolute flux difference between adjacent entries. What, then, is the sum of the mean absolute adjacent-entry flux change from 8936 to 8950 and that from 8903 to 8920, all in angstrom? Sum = 0.129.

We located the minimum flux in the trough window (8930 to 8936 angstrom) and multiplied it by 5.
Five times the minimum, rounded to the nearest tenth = 11.8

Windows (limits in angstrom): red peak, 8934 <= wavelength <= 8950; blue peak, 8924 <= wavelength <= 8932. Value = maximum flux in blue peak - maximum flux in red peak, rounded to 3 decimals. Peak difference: -0.084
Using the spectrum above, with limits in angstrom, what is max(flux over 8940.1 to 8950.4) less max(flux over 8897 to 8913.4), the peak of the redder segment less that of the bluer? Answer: 0.039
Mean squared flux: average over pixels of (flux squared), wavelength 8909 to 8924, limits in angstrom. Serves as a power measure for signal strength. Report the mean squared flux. 5.63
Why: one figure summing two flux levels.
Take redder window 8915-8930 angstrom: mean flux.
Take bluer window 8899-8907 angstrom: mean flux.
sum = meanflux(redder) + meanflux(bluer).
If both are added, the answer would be 4.75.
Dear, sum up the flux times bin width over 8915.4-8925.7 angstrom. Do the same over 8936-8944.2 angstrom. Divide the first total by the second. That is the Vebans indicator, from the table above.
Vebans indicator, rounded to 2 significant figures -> 1.3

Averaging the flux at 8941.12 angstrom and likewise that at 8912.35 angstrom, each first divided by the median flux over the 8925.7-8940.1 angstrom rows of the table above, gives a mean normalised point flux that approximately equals 0.99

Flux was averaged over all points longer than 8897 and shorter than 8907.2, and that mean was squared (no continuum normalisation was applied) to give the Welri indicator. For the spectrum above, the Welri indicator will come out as 5.59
